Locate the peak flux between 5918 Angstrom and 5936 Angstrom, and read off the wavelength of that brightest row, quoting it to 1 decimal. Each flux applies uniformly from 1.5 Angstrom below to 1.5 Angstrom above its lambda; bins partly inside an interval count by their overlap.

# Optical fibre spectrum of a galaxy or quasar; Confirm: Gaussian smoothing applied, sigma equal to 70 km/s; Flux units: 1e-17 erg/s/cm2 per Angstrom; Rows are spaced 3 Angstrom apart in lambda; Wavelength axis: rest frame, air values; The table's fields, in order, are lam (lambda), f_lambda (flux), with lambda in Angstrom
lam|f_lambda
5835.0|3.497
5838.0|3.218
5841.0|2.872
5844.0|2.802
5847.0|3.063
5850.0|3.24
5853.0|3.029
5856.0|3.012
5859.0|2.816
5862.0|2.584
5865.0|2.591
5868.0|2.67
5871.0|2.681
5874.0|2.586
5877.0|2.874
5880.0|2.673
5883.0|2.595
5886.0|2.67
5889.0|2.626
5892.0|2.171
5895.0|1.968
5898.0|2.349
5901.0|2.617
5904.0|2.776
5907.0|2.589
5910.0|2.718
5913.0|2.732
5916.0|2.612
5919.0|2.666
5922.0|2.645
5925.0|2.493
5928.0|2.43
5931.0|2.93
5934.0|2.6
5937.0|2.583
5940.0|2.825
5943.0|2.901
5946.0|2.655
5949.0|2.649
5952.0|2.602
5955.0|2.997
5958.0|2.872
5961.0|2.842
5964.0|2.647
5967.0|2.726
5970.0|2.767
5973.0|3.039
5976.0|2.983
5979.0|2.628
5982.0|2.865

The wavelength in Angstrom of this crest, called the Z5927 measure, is 5931.0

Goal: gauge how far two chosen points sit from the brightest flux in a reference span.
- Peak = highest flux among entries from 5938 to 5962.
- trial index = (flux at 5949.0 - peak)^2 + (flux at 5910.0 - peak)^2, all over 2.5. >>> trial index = 0.080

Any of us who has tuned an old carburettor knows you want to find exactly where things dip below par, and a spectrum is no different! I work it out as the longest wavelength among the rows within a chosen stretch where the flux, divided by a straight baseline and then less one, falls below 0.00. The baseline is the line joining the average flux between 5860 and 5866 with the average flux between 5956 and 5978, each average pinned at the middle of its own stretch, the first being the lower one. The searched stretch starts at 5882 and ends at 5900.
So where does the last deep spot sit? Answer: 5898.0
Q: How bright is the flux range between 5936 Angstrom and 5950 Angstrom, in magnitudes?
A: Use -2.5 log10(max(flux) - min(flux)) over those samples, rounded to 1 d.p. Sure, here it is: 1.2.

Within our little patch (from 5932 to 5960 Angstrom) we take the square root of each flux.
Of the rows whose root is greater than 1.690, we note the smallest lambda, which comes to 5943.0 Angstrom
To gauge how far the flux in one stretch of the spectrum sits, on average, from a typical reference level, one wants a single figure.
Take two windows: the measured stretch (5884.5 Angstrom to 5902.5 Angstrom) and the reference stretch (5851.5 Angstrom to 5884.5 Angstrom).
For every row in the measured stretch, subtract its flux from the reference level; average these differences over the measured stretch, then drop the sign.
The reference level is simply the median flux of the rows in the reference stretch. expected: 0.273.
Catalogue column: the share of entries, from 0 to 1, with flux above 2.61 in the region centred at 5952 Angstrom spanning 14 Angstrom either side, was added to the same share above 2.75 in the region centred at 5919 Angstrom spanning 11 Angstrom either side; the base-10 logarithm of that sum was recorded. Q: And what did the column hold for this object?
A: -0.1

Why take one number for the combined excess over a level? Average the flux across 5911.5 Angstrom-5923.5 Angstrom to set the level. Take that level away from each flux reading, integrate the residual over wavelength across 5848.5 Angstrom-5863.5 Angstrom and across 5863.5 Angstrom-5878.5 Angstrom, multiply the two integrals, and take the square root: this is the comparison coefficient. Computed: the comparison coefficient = 1.0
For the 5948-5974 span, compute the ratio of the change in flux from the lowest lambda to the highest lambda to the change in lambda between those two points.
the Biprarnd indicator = 0.016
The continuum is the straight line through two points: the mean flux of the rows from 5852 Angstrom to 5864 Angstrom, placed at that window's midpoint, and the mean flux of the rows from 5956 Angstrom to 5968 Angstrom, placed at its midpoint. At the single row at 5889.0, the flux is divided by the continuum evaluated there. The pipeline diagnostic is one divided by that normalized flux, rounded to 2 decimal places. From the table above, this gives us 1.08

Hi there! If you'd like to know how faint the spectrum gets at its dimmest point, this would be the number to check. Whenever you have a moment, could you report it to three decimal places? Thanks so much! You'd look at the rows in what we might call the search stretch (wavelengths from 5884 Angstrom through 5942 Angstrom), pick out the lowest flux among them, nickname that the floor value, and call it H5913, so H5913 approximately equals 1.968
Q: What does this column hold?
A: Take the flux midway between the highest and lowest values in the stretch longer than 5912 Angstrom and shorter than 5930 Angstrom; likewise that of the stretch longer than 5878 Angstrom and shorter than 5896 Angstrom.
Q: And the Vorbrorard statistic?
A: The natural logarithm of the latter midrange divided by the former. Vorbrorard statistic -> -0.11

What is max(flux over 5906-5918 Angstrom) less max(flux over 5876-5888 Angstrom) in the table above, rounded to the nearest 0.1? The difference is -0.1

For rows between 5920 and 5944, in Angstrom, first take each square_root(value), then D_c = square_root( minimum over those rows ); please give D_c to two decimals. 1.25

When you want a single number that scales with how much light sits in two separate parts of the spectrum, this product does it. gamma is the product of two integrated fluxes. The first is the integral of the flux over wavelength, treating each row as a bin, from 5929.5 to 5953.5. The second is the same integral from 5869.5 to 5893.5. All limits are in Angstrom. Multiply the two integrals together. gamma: 4086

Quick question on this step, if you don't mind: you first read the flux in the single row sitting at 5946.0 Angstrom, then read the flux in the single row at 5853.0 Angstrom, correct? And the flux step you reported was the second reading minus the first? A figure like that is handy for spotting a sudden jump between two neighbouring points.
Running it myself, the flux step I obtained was 0.4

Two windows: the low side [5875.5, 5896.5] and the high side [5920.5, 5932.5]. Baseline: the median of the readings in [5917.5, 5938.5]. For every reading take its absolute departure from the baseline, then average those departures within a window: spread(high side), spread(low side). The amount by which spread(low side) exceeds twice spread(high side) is -0.11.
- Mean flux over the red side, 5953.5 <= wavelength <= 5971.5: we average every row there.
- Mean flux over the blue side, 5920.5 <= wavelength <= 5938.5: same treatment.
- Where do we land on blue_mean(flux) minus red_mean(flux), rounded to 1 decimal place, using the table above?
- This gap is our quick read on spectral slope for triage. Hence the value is -0.2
